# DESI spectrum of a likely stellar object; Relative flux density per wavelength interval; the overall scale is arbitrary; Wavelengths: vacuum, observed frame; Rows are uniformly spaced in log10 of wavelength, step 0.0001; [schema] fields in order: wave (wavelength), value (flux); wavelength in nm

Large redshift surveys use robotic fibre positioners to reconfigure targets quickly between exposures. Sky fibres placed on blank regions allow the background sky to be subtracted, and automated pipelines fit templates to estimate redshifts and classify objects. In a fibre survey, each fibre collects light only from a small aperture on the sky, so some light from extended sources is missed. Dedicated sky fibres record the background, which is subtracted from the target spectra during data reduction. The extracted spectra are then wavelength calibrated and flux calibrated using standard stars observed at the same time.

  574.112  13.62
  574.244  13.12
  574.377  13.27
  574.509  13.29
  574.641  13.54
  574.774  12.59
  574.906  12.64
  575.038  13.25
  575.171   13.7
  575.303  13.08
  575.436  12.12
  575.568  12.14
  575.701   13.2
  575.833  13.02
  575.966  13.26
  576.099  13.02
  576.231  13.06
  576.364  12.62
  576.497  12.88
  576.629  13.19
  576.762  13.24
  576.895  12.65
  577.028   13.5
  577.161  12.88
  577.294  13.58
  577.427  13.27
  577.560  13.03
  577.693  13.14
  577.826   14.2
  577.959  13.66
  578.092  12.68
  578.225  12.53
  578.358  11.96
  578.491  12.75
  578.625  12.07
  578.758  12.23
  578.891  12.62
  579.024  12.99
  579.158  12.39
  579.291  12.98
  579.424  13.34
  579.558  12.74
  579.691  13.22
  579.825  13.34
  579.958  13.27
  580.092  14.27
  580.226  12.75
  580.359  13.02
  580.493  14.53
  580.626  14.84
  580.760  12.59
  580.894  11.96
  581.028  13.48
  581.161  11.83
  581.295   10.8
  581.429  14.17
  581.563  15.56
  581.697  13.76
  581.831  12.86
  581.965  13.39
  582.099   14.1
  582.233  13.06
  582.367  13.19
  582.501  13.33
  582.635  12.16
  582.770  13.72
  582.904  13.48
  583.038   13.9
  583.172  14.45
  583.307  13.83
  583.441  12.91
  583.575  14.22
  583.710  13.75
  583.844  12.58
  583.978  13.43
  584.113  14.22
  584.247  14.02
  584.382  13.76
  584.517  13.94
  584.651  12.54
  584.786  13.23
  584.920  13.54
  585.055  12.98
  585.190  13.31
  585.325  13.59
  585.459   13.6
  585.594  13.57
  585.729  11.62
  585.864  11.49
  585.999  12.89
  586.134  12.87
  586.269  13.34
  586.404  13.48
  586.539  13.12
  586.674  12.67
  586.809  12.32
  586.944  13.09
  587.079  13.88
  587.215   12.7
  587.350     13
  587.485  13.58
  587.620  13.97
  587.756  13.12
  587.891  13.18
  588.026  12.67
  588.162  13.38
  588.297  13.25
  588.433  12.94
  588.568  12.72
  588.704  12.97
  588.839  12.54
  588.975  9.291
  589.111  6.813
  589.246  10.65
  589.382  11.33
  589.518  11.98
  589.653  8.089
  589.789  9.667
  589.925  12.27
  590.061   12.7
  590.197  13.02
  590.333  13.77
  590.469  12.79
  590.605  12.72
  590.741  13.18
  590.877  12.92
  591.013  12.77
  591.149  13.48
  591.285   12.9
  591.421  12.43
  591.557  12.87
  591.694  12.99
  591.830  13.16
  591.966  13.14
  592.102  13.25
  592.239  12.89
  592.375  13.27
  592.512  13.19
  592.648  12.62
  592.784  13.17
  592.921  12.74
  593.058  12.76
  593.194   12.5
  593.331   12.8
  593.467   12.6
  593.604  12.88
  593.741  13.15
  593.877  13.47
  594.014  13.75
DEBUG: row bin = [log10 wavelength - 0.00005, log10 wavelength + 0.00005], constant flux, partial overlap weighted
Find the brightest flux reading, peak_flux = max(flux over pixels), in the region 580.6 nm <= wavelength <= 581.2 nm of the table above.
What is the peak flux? 14.84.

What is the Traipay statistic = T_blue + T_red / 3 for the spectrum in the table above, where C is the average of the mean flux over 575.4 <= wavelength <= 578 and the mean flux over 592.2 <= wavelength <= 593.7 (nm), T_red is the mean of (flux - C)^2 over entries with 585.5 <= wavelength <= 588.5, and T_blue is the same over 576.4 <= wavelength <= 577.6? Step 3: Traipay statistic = 0.2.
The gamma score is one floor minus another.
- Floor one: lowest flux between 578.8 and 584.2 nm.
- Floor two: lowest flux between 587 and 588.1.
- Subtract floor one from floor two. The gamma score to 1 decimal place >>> 1.9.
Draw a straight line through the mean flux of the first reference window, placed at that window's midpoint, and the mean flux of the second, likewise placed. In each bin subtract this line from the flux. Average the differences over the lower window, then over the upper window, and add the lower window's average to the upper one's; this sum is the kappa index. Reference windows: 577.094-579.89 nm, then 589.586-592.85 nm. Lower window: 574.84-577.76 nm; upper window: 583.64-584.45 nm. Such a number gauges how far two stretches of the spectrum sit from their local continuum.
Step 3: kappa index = 0.86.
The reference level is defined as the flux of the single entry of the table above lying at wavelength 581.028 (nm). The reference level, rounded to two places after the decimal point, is 13.48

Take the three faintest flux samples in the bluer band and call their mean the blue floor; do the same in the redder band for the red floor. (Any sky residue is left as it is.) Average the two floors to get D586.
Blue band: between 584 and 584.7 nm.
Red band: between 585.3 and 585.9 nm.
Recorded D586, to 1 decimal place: 12.8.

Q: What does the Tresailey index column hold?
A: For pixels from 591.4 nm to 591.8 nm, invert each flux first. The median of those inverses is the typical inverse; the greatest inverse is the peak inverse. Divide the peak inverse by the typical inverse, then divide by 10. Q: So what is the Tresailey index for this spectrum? 0.104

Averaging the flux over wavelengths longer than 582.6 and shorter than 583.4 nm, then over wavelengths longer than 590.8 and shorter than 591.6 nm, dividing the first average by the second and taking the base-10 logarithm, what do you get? 0.023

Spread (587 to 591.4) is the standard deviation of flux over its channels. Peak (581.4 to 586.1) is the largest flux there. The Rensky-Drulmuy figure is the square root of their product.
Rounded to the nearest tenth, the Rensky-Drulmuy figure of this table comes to 5.1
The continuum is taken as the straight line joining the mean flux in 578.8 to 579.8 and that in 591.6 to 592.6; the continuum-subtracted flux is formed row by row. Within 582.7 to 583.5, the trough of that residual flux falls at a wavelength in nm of 583.441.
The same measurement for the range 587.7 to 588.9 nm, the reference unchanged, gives 588.839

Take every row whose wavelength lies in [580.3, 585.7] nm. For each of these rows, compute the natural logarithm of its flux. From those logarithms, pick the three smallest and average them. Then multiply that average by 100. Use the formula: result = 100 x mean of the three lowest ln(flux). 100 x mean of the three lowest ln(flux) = 244.4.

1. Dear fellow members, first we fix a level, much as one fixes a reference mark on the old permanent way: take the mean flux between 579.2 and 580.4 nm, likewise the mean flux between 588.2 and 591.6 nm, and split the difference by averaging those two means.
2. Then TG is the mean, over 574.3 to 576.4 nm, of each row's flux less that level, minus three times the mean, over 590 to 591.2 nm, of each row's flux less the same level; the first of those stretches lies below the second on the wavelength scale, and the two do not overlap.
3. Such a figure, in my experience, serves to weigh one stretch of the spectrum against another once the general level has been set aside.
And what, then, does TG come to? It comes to -0.9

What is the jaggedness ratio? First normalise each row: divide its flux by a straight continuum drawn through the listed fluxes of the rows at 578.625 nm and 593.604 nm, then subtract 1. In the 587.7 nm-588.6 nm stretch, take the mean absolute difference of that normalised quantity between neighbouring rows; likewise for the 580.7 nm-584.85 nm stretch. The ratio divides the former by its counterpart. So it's 0.34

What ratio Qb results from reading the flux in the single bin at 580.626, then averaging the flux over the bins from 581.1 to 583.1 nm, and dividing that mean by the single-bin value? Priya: 0.90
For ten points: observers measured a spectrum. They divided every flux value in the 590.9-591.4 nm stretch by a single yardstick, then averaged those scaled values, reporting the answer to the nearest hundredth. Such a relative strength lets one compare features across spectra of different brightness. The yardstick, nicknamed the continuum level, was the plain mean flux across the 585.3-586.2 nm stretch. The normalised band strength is 1.02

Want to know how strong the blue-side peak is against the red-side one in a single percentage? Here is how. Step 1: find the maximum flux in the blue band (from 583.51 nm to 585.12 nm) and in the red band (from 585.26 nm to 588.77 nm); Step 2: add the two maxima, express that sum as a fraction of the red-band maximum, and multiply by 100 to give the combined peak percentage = 202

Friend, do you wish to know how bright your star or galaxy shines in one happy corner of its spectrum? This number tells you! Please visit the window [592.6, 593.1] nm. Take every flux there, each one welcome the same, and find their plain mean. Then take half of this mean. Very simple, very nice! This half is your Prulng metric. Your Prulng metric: 6.41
